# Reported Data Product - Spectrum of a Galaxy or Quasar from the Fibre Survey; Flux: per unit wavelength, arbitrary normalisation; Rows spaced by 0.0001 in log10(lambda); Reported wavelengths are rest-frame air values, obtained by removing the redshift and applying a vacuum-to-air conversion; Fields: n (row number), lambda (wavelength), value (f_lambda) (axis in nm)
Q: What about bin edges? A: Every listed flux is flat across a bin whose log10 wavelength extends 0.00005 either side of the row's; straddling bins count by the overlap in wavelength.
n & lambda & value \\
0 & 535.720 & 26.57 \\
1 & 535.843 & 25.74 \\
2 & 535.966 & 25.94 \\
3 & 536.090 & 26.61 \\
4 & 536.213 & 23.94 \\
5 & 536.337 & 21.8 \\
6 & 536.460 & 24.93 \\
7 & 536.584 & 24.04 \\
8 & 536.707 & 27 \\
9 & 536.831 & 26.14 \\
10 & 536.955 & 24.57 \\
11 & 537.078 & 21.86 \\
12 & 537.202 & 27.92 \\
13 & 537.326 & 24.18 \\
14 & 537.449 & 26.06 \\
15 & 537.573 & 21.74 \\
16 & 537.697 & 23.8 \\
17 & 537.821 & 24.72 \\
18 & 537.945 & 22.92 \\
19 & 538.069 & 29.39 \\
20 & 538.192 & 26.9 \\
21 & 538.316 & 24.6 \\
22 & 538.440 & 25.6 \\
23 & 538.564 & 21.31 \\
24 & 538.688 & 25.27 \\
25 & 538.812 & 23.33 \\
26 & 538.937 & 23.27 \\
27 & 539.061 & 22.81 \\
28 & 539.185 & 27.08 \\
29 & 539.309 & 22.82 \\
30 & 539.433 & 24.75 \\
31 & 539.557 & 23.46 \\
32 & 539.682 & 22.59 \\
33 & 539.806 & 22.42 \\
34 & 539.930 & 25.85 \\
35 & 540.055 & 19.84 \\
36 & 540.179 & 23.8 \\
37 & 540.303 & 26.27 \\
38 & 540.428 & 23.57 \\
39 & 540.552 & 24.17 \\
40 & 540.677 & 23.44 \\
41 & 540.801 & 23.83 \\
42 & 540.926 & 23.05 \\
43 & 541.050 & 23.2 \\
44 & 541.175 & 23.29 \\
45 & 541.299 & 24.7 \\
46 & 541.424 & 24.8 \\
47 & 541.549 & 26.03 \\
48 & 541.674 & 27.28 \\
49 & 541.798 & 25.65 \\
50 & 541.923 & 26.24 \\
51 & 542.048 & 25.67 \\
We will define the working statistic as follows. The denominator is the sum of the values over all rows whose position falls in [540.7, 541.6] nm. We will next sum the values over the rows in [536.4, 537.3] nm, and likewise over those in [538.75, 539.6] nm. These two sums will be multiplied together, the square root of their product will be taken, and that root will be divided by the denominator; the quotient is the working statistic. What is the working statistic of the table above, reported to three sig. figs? 1.02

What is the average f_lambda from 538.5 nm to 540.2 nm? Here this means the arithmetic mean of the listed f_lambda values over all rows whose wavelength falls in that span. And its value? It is 23.5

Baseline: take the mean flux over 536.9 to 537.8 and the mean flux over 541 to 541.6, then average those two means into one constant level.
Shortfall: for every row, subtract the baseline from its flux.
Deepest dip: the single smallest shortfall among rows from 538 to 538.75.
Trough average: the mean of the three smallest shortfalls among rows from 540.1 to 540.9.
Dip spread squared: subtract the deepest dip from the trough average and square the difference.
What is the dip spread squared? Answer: 5.3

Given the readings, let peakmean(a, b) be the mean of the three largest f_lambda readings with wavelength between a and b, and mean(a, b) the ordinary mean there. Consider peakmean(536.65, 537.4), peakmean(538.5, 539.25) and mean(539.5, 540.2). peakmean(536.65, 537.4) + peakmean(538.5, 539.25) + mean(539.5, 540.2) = 75.2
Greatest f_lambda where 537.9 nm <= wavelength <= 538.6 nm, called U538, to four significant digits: 29.39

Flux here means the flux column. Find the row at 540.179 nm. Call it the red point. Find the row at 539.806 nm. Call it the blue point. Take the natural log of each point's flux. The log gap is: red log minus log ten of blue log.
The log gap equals 2.68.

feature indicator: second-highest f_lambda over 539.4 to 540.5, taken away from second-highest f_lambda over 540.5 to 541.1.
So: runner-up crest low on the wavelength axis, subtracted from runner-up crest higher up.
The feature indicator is -2.02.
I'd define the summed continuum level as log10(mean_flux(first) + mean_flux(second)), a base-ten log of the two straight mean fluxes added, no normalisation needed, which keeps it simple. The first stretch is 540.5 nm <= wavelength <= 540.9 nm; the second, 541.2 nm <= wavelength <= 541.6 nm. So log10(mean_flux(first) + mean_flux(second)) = 1.69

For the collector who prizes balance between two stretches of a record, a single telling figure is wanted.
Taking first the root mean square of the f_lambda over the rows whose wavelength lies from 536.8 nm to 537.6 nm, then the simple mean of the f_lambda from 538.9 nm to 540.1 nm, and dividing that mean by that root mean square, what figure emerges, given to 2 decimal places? 0.95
